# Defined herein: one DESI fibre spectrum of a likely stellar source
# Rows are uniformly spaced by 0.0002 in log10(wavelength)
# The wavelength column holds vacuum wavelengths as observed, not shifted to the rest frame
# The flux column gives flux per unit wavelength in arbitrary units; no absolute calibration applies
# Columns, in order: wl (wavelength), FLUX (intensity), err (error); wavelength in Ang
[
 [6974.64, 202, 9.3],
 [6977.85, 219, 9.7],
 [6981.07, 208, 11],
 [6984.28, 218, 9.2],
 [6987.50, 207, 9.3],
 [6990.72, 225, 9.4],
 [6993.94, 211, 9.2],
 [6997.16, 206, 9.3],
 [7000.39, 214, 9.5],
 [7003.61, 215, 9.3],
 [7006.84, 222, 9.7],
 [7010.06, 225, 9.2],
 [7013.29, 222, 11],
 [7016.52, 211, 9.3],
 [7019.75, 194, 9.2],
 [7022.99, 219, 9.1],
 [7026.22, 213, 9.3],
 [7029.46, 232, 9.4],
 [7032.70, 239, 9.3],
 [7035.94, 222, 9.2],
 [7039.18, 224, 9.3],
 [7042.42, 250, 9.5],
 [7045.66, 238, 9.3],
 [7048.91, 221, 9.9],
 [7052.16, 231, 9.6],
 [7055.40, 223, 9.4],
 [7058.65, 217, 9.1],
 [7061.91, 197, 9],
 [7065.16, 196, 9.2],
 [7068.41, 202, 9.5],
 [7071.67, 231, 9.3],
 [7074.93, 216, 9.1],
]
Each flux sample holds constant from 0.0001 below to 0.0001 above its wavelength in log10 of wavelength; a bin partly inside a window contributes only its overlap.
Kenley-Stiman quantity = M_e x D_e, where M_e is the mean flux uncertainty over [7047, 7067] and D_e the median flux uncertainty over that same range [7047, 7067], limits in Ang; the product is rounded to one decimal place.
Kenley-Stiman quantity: 87.1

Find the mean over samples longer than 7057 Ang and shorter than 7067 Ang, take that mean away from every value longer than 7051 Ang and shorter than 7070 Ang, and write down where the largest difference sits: 7052.16 Ang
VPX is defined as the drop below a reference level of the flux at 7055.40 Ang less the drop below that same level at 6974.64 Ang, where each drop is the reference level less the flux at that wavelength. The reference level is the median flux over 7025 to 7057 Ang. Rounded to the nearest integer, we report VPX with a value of -21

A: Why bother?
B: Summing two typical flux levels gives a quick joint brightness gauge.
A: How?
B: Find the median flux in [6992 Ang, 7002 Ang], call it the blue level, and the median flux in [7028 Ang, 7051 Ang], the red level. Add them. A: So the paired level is 443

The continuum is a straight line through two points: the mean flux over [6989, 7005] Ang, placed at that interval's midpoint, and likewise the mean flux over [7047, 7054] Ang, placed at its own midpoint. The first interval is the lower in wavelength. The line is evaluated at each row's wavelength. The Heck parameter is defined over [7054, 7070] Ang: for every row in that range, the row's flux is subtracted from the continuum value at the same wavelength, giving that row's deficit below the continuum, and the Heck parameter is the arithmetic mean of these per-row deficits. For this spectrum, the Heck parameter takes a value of 22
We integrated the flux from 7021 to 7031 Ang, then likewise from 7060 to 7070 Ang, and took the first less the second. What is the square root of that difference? 15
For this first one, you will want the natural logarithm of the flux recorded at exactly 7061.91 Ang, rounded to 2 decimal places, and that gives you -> 5.28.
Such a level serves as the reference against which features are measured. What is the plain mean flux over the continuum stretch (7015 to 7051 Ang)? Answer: 224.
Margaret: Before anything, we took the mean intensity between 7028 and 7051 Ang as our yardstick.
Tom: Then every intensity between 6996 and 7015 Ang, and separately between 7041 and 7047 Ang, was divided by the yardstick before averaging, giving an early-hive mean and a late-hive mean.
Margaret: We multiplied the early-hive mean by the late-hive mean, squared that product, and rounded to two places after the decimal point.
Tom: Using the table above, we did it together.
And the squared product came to 0.97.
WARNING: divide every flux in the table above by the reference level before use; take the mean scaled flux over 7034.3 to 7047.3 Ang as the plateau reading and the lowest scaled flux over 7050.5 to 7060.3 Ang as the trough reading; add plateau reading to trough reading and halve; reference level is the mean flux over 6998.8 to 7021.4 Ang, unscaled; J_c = 1.05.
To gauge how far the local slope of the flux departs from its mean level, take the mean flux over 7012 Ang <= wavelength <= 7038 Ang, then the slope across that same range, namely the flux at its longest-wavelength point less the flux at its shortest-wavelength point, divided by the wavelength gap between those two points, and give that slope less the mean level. -219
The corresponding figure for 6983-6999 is -214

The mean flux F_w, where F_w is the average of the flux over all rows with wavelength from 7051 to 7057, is 227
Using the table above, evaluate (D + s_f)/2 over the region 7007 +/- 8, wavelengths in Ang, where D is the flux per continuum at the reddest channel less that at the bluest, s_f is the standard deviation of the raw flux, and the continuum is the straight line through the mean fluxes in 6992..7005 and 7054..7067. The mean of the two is 2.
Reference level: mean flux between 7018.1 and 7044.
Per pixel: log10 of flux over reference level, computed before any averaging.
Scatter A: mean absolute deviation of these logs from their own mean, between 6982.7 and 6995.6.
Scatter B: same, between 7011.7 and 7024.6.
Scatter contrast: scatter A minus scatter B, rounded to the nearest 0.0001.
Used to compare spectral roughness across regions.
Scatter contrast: -0.0061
